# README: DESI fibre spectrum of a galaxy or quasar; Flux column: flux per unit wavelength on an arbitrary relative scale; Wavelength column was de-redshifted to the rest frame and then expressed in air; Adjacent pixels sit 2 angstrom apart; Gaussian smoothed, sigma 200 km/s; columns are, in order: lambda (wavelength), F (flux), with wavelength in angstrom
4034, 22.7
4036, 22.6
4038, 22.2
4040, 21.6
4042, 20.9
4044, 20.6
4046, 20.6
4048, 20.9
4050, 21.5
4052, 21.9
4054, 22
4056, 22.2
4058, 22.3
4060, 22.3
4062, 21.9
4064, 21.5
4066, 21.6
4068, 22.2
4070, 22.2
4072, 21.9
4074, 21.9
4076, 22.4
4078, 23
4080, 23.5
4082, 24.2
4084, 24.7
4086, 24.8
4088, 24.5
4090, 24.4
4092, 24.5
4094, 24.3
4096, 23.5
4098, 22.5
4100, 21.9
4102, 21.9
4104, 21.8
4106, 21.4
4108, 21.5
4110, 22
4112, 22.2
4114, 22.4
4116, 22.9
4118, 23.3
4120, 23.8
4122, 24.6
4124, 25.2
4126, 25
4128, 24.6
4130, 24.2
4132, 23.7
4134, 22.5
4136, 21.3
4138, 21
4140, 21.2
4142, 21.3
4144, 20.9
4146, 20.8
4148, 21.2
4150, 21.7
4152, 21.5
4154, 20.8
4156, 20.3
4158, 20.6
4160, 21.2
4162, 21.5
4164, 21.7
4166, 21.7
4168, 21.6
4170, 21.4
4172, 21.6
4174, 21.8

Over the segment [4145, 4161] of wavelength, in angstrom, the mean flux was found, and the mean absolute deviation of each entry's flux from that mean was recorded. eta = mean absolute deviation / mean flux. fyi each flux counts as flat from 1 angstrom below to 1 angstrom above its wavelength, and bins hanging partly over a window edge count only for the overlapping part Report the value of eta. 0.0184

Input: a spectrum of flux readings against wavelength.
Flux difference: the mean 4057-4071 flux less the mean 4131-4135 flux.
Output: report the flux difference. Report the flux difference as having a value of -1.1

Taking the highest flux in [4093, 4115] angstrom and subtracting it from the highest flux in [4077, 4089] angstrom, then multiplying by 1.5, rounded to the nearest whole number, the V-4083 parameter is 1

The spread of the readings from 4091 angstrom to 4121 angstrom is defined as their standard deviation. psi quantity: 1.0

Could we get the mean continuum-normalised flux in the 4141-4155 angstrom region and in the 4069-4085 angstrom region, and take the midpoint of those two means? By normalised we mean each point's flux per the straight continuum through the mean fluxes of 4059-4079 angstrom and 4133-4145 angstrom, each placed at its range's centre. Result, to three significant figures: 1.02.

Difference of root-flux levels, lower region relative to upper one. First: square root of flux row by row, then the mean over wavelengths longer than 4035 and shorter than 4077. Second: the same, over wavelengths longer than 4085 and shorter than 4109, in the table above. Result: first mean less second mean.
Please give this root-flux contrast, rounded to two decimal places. -0.14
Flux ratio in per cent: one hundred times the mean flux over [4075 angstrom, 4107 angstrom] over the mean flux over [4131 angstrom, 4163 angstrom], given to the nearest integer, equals 109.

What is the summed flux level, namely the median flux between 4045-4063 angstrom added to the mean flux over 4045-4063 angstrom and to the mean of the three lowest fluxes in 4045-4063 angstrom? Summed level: 64.6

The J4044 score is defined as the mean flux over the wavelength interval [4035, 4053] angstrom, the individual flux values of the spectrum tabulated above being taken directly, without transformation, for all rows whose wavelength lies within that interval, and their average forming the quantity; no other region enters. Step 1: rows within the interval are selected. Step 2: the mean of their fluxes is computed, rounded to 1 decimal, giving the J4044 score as 21.4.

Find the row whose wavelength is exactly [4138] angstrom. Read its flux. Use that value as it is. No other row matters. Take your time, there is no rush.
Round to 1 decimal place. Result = 21.0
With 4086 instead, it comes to 24.8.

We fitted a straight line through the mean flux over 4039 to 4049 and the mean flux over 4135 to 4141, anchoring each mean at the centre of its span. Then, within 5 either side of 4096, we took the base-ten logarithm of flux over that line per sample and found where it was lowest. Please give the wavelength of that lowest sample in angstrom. 4100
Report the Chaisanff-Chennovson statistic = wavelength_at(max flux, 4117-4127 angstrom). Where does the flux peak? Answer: 4124 angstrom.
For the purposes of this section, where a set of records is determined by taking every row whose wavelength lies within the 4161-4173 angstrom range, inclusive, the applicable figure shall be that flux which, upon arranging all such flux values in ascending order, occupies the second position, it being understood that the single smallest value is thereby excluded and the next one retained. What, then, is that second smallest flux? 21.5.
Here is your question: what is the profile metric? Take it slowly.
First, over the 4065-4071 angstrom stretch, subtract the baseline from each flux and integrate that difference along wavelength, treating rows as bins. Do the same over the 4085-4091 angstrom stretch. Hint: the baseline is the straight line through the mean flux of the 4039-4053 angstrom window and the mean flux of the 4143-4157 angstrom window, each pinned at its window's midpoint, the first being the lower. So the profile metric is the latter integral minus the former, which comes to 16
